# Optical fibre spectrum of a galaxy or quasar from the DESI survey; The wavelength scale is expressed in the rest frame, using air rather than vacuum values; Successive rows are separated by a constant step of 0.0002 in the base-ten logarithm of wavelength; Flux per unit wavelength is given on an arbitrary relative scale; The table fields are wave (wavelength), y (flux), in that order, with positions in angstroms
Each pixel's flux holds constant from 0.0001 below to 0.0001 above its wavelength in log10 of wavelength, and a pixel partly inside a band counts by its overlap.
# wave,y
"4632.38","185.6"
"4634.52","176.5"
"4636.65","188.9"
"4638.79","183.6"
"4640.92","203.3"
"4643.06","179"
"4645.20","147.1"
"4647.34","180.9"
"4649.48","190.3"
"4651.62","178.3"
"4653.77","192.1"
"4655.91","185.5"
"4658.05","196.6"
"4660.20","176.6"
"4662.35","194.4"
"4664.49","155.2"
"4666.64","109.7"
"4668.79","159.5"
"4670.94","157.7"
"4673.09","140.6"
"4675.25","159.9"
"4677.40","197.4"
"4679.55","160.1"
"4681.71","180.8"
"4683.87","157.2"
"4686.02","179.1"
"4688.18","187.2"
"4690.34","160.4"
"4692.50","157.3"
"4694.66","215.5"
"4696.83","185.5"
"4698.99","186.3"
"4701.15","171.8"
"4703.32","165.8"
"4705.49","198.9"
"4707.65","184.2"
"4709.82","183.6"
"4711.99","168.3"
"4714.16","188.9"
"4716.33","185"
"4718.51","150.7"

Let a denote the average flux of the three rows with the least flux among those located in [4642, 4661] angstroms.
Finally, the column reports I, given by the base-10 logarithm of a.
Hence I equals 2.22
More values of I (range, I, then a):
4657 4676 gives 2.13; 135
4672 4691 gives 2.18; 153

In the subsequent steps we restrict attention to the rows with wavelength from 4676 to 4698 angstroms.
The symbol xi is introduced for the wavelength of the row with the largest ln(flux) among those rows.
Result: 4694.66 angstroms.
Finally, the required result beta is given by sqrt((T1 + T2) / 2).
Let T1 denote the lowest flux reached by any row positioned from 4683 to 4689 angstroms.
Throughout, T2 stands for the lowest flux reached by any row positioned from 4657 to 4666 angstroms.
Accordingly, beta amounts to 12.5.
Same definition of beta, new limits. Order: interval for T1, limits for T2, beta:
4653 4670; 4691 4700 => 11.6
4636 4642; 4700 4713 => 13.2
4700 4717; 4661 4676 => 11.7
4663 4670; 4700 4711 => 11.7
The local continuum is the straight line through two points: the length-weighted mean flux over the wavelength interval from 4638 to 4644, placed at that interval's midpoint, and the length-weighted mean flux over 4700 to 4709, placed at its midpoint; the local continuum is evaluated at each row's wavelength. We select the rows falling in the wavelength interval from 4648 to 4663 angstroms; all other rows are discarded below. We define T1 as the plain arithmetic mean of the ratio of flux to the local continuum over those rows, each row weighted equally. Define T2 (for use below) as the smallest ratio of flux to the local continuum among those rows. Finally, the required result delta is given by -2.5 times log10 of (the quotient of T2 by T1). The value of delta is 0.06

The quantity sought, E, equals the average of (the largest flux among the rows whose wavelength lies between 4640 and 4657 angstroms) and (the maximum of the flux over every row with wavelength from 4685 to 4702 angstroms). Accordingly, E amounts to 209.4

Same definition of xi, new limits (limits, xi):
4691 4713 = 4694.66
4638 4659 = 4640.92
